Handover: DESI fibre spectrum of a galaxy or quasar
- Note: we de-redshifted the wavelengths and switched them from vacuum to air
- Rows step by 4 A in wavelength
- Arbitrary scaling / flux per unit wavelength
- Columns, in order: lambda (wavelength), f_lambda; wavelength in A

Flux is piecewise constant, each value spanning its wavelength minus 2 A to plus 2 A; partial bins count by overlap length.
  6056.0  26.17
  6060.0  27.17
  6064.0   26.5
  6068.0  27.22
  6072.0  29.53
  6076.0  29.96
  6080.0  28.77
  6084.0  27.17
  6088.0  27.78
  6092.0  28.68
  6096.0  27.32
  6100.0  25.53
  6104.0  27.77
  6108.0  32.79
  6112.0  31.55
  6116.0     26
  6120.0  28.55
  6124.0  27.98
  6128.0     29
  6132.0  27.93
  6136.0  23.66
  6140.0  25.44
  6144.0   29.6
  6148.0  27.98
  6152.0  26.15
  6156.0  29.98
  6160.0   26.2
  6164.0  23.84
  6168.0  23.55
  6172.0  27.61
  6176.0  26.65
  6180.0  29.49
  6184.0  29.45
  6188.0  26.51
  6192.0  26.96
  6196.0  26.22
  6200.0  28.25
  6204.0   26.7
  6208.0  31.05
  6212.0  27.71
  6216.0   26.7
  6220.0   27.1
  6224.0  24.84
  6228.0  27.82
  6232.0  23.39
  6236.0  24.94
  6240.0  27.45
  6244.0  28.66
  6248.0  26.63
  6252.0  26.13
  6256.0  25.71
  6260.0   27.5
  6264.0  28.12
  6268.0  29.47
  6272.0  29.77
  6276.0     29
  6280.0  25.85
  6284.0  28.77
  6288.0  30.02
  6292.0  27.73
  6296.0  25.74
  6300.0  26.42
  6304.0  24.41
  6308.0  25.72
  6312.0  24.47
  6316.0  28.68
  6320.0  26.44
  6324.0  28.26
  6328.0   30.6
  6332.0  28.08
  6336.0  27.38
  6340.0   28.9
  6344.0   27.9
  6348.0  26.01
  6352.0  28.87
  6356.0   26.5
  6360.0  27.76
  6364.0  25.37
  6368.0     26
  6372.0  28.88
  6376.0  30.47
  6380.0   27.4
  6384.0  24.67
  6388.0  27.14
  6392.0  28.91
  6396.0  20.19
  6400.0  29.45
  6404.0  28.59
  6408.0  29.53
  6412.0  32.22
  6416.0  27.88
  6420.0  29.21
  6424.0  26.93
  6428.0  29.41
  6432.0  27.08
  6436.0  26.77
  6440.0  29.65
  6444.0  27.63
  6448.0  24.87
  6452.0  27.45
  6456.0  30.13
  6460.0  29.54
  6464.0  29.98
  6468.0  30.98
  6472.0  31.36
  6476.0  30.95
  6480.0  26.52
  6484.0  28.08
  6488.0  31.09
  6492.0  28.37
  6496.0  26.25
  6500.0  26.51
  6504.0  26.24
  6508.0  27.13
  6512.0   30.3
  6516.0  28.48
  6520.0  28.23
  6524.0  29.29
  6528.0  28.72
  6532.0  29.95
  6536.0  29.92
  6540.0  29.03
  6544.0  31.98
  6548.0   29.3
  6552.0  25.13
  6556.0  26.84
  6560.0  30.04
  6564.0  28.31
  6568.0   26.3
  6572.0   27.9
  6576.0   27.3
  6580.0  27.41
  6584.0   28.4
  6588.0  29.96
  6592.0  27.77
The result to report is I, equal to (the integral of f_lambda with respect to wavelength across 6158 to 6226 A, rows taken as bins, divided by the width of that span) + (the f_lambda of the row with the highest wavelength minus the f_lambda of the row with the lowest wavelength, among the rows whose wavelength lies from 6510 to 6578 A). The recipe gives 24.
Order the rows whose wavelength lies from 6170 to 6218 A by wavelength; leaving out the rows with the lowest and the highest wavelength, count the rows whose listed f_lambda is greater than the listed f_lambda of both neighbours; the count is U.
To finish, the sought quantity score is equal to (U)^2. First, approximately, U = 4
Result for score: 16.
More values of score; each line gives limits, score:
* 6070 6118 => 9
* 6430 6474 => 4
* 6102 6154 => 16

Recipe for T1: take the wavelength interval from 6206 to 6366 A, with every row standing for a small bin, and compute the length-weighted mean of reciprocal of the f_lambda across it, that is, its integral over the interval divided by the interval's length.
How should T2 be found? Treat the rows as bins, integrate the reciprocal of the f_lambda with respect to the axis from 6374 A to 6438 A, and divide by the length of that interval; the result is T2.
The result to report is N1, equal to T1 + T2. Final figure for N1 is 0.0730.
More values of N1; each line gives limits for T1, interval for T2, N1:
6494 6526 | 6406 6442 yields 0.0710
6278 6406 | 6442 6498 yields 0.0719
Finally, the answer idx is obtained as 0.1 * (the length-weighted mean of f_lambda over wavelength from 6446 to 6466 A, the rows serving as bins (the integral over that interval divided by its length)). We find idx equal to 2.84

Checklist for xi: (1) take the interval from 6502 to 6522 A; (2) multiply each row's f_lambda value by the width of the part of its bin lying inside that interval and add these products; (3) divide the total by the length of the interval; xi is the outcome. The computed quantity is 28.1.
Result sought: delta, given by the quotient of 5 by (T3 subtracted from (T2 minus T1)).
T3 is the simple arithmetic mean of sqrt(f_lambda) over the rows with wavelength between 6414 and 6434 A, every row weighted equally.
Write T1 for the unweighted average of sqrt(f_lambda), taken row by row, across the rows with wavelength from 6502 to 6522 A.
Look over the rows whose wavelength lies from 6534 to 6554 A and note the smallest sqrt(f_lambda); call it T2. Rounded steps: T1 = 5.30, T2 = 5.01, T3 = 5.30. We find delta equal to -0.895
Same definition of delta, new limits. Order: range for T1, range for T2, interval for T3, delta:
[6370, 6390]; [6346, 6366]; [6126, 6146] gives -0.921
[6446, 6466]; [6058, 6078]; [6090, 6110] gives -0.909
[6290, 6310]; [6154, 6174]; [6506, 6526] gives -0.893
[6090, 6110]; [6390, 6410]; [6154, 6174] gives -0.840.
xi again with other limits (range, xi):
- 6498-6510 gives 26.6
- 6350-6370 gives 26.9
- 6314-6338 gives 28.2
